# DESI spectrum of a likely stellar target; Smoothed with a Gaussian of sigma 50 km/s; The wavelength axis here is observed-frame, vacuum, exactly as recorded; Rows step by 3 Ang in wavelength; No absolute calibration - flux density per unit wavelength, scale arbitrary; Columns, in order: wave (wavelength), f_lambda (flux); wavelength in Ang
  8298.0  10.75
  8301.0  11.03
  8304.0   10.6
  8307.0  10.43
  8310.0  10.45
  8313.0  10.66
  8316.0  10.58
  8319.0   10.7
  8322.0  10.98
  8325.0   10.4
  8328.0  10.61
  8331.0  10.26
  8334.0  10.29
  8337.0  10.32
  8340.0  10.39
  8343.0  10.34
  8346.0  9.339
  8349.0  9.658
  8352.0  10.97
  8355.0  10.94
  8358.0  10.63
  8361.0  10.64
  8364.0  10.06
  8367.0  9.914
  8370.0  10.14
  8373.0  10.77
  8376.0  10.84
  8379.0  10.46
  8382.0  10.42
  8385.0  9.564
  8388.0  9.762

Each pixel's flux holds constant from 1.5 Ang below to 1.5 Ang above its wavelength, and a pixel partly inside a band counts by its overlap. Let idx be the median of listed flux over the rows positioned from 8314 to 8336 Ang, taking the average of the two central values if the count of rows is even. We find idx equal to 10.58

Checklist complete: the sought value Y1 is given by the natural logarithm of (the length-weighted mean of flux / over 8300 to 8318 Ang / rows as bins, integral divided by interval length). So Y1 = 2.36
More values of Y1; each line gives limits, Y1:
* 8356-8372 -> 2.33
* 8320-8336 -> 2.35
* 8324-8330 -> 2.35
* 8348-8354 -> 2.34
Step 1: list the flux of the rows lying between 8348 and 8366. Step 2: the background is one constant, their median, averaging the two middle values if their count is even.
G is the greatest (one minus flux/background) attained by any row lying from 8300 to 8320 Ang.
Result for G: 0.02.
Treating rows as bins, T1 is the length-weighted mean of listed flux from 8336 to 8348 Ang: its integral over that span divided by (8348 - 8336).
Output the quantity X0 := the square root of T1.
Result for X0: 3.17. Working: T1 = 10.1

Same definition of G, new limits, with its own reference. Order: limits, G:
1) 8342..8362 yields 0.12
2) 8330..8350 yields 0.12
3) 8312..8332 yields 0.04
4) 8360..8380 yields 0.07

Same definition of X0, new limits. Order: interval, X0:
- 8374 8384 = 3.25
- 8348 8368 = 3.23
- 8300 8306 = 3.28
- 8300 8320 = 3.26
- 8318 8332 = 3.26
